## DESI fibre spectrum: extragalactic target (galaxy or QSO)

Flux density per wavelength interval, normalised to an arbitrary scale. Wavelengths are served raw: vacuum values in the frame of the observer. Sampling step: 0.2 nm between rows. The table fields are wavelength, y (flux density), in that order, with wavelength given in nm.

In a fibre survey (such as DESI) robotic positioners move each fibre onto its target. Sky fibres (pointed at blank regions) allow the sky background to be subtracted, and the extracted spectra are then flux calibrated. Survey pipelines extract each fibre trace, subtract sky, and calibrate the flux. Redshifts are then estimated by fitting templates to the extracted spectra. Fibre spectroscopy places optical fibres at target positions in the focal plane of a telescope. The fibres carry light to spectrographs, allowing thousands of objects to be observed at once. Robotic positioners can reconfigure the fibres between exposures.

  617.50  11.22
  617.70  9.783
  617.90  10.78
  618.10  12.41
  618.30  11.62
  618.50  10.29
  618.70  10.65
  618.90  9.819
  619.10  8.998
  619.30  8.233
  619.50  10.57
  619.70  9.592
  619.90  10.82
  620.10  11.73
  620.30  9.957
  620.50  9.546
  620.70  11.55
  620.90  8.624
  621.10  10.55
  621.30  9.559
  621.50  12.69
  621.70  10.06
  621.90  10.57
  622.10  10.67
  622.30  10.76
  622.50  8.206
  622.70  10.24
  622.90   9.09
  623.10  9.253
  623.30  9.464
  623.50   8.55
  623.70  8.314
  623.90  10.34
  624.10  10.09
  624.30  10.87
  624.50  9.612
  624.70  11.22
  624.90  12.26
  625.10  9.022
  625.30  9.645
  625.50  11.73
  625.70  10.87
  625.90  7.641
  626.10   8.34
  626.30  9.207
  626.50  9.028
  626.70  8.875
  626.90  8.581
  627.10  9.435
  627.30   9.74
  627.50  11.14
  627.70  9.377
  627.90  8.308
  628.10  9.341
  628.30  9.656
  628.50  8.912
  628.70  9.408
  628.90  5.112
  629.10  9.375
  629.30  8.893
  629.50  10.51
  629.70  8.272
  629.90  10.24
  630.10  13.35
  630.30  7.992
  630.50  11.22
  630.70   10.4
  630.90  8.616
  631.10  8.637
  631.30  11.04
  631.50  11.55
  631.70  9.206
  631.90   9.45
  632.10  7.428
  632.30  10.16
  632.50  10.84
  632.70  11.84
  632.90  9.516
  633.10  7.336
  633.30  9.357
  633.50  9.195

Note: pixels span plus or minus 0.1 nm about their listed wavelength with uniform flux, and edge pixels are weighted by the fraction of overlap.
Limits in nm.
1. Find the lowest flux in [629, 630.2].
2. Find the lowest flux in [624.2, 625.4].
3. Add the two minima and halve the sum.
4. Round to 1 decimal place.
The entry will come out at 8.6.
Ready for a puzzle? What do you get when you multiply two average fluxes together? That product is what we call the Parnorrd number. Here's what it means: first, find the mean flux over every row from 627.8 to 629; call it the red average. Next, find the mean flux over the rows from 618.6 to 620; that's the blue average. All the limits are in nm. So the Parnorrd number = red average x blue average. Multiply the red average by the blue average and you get 83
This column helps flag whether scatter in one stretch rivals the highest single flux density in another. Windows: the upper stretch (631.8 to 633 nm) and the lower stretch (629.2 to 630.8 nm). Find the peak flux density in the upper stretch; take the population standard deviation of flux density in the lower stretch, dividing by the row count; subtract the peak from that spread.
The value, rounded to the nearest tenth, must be -10.2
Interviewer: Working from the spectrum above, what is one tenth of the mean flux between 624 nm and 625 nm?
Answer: 1.08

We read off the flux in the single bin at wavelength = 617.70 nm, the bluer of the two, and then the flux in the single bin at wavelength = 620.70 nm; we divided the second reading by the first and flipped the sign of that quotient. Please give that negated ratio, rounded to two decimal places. -1.18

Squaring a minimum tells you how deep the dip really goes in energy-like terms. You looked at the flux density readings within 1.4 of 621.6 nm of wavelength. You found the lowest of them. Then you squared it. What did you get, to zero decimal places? 67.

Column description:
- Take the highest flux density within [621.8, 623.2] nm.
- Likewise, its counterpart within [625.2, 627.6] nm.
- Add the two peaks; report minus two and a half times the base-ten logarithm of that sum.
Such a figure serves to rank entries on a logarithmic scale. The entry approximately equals -3.38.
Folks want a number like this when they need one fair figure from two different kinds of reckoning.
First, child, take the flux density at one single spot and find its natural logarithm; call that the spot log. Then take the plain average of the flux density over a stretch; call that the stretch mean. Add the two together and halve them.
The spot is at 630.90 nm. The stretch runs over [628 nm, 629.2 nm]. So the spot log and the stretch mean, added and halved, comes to 5.39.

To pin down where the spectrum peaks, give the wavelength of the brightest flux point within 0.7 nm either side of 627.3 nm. 627.50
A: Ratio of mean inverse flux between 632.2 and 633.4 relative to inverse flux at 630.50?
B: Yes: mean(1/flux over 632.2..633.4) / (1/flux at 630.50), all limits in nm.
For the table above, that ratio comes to 1.2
